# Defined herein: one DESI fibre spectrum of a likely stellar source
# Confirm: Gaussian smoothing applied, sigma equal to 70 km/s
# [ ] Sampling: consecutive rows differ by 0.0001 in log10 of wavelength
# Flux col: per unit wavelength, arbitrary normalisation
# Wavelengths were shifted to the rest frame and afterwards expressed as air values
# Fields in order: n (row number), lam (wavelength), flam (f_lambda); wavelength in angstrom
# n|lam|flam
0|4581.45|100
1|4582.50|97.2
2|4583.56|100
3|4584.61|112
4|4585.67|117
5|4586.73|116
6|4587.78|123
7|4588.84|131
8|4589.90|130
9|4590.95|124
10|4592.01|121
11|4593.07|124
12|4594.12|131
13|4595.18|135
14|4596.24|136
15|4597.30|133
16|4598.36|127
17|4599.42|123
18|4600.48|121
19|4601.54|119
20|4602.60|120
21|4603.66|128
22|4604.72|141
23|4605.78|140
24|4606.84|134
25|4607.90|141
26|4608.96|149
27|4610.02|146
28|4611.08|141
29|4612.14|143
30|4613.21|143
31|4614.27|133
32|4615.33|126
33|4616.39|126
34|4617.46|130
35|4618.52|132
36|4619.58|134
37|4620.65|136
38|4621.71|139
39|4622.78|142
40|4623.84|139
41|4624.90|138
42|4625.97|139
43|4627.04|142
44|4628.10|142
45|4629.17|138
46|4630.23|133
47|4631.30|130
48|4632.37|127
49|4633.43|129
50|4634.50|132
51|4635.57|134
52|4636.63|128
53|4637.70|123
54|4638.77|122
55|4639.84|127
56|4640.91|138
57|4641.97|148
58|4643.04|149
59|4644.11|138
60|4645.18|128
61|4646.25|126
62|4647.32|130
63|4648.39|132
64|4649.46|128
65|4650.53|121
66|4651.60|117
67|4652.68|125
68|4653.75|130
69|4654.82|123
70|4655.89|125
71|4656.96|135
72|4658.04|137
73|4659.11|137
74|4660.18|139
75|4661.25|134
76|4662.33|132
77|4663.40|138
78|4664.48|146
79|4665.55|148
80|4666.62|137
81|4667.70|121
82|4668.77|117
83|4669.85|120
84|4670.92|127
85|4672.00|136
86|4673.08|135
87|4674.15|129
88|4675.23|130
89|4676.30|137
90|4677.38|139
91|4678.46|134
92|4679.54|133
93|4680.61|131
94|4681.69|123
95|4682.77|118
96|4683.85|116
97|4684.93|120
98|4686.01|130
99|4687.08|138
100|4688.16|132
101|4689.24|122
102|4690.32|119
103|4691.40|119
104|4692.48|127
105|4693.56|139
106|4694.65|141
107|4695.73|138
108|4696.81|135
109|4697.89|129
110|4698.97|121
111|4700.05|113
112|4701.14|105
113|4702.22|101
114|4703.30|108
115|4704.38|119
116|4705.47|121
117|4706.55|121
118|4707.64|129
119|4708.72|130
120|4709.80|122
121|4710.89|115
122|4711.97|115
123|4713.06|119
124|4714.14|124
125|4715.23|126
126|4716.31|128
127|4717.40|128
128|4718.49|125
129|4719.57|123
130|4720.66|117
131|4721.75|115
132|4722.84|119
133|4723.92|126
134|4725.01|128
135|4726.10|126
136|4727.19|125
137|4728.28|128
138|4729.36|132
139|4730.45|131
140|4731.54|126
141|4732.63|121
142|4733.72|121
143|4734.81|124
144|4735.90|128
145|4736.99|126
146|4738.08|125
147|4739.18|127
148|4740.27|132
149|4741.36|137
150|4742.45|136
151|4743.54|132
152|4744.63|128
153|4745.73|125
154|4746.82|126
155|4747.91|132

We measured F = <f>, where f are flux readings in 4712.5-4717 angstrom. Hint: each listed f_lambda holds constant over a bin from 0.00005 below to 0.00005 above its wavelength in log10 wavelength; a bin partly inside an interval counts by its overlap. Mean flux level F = 124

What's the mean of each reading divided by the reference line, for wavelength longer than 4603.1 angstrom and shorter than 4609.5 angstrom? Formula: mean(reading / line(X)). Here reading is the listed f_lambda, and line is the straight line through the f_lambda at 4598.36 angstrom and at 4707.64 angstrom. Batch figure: 1.09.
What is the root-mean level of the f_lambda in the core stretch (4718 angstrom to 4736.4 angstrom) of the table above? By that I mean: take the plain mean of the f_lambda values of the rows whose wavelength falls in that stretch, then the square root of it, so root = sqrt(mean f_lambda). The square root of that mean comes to 11.2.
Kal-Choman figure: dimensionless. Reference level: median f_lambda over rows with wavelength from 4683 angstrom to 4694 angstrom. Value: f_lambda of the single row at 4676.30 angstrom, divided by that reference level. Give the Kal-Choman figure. 1.10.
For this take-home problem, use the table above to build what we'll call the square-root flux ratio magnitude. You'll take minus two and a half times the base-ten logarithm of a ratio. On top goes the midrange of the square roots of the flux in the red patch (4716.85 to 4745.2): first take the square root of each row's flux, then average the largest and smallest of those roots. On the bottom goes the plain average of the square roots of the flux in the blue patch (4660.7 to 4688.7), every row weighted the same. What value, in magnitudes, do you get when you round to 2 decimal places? 0.02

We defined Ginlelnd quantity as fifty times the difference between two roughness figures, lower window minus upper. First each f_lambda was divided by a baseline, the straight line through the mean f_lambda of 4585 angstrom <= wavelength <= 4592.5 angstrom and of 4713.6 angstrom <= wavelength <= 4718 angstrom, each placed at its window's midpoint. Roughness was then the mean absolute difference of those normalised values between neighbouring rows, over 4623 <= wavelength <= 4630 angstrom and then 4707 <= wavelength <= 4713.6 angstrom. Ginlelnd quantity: -0.86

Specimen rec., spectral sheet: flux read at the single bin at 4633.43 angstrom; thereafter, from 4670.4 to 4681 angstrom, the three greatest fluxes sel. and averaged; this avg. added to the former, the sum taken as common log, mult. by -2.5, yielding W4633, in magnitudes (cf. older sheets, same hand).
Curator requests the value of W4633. -6.06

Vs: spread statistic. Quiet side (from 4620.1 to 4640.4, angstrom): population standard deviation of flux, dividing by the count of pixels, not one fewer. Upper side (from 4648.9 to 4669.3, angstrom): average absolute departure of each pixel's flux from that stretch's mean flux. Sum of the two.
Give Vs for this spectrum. 14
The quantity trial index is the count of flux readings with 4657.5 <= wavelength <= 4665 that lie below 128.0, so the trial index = 0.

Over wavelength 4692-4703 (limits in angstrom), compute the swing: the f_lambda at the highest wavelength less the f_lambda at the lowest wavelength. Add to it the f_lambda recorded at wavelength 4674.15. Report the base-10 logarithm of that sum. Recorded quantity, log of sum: 2.01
